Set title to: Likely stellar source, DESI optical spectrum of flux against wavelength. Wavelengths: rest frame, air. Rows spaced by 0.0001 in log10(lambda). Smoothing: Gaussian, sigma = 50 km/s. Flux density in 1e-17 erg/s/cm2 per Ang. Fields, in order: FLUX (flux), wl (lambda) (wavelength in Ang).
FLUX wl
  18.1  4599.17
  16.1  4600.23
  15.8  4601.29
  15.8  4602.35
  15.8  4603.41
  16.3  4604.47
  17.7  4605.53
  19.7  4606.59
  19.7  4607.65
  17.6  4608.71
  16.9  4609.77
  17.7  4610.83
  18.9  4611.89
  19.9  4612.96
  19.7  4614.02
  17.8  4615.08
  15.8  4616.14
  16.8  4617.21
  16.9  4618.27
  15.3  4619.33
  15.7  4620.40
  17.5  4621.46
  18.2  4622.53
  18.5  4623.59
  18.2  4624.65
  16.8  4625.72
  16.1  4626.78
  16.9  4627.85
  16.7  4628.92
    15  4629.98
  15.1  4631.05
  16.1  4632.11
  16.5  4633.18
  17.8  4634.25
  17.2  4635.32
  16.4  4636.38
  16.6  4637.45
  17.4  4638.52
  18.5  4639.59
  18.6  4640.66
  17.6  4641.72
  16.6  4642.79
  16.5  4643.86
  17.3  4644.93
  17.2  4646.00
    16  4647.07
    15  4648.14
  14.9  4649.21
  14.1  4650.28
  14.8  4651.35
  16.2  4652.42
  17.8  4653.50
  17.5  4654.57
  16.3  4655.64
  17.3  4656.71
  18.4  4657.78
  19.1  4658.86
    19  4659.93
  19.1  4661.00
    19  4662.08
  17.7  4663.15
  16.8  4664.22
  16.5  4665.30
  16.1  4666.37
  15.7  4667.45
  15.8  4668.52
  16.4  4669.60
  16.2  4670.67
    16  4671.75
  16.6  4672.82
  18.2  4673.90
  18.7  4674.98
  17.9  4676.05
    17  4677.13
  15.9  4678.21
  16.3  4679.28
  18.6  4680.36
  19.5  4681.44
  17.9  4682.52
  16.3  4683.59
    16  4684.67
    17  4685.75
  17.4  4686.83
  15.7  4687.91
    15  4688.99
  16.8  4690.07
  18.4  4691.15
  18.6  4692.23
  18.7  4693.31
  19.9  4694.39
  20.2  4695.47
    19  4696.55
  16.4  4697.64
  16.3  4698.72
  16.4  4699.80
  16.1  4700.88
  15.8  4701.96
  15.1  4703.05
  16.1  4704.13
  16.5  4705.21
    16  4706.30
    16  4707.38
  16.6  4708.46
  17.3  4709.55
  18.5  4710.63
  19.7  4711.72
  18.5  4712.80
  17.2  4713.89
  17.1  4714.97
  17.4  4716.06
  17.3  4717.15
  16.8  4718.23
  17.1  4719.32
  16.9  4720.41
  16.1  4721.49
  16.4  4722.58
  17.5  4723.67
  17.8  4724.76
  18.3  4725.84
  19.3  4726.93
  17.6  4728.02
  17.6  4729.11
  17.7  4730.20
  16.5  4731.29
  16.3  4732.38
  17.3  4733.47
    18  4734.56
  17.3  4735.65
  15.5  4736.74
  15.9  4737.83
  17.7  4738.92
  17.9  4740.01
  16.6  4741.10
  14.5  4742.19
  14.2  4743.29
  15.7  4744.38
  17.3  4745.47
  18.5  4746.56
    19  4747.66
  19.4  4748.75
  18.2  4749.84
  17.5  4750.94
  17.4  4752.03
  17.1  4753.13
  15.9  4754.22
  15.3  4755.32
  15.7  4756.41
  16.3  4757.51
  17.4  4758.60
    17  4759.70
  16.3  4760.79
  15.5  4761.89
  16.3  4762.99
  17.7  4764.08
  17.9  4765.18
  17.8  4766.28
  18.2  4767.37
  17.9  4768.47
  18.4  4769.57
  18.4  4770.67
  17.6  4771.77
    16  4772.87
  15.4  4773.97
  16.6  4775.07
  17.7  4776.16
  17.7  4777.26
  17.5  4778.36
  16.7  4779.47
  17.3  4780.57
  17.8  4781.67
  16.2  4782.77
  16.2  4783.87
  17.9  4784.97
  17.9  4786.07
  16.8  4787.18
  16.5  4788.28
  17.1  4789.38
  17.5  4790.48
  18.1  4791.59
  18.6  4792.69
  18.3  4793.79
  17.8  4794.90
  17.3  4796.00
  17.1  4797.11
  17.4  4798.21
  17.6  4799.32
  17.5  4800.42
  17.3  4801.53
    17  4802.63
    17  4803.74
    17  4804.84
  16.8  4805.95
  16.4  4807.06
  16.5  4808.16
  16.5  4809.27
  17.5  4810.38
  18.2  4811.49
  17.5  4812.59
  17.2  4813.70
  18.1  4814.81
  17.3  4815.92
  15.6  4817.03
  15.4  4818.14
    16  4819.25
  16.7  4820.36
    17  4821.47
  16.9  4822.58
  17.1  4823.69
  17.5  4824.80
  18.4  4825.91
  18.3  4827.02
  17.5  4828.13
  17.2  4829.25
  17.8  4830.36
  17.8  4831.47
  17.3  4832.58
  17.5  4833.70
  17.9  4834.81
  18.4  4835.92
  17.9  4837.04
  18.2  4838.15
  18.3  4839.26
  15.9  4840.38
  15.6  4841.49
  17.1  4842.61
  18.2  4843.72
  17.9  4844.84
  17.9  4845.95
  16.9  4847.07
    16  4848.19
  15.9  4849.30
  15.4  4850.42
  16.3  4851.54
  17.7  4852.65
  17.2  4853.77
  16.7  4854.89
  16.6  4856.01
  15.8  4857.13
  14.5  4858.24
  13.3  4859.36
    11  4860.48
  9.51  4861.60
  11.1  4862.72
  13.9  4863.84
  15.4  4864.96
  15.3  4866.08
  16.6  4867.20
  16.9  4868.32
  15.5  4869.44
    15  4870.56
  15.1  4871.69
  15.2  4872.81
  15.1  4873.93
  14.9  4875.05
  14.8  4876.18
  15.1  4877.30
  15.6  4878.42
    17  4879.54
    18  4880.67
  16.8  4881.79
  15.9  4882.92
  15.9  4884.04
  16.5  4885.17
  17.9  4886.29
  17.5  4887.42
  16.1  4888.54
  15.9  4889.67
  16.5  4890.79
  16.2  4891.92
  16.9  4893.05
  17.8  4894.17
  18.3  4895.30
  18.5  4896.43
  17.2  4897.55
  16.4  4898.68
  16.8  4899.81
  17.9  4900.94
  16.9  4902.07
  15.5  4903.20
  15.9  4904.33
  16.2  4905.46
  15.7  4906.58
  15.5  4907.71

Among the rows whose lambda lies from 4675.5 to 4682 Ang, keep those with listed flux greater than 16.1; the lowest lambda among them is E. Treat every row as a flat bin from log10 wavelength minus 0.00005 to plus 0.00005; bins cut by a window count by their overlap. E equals 4676.05 Ang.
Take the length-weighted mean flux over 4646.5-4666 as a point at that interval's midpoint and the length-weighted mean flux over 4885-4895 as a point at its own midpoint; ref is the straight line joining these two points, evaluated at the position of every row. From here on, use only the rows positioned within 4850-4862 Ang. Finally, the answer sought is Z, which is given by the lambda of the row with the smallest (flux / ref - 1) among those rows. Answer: 4861.60 Ang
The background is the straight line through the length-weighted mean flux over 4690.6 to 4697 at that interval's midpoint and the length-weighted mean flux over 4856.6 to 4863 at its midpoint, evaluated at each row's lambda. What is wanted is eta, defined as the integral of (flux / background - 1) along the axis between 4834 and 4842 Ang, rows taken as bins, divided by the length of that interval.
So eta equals 0.3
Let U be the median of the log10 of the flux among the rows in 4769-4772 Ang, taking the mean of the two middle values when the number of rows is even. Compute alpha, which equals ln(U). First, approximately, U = 1.26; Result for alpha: 0.235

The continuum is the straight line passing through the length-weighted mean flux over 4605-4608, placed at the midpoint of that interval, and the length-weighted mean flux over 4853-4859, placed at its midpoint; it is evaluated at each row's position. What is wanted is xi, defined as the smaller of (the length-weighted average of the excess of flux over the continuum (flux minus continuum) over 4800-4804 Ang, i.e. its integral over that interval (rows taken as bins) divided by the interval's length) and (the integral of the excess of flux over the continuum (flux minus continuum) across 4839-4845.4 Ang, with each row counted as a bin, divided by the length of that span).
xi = 0.5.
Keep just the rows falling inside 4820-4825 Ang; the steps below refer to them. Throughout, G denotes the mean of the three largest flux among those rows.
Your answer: 17.2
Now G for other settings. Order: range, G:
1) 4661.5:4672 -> 17.8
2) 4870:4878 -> 15.1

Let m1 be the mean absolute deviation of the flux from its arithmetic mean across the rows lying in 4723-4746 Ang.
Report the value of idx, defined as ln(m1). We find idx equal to 0.01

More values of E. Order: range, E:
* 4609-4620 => 4609.77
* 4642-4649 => 4642.79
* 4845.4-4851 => 4845.95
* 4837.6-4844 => 4838.15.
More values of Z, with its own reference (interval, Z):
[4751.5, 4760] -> 4755.32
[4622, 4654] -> 4650.28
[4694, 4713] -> 4703.05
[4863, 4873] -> 4863.84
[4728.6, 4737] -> 4736.74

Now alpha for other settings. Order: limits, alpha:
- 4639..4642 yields 0.237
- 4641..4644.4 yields 0.199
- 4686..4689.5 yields 0.179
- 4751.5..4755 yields 0.209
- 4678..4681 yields 0.192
